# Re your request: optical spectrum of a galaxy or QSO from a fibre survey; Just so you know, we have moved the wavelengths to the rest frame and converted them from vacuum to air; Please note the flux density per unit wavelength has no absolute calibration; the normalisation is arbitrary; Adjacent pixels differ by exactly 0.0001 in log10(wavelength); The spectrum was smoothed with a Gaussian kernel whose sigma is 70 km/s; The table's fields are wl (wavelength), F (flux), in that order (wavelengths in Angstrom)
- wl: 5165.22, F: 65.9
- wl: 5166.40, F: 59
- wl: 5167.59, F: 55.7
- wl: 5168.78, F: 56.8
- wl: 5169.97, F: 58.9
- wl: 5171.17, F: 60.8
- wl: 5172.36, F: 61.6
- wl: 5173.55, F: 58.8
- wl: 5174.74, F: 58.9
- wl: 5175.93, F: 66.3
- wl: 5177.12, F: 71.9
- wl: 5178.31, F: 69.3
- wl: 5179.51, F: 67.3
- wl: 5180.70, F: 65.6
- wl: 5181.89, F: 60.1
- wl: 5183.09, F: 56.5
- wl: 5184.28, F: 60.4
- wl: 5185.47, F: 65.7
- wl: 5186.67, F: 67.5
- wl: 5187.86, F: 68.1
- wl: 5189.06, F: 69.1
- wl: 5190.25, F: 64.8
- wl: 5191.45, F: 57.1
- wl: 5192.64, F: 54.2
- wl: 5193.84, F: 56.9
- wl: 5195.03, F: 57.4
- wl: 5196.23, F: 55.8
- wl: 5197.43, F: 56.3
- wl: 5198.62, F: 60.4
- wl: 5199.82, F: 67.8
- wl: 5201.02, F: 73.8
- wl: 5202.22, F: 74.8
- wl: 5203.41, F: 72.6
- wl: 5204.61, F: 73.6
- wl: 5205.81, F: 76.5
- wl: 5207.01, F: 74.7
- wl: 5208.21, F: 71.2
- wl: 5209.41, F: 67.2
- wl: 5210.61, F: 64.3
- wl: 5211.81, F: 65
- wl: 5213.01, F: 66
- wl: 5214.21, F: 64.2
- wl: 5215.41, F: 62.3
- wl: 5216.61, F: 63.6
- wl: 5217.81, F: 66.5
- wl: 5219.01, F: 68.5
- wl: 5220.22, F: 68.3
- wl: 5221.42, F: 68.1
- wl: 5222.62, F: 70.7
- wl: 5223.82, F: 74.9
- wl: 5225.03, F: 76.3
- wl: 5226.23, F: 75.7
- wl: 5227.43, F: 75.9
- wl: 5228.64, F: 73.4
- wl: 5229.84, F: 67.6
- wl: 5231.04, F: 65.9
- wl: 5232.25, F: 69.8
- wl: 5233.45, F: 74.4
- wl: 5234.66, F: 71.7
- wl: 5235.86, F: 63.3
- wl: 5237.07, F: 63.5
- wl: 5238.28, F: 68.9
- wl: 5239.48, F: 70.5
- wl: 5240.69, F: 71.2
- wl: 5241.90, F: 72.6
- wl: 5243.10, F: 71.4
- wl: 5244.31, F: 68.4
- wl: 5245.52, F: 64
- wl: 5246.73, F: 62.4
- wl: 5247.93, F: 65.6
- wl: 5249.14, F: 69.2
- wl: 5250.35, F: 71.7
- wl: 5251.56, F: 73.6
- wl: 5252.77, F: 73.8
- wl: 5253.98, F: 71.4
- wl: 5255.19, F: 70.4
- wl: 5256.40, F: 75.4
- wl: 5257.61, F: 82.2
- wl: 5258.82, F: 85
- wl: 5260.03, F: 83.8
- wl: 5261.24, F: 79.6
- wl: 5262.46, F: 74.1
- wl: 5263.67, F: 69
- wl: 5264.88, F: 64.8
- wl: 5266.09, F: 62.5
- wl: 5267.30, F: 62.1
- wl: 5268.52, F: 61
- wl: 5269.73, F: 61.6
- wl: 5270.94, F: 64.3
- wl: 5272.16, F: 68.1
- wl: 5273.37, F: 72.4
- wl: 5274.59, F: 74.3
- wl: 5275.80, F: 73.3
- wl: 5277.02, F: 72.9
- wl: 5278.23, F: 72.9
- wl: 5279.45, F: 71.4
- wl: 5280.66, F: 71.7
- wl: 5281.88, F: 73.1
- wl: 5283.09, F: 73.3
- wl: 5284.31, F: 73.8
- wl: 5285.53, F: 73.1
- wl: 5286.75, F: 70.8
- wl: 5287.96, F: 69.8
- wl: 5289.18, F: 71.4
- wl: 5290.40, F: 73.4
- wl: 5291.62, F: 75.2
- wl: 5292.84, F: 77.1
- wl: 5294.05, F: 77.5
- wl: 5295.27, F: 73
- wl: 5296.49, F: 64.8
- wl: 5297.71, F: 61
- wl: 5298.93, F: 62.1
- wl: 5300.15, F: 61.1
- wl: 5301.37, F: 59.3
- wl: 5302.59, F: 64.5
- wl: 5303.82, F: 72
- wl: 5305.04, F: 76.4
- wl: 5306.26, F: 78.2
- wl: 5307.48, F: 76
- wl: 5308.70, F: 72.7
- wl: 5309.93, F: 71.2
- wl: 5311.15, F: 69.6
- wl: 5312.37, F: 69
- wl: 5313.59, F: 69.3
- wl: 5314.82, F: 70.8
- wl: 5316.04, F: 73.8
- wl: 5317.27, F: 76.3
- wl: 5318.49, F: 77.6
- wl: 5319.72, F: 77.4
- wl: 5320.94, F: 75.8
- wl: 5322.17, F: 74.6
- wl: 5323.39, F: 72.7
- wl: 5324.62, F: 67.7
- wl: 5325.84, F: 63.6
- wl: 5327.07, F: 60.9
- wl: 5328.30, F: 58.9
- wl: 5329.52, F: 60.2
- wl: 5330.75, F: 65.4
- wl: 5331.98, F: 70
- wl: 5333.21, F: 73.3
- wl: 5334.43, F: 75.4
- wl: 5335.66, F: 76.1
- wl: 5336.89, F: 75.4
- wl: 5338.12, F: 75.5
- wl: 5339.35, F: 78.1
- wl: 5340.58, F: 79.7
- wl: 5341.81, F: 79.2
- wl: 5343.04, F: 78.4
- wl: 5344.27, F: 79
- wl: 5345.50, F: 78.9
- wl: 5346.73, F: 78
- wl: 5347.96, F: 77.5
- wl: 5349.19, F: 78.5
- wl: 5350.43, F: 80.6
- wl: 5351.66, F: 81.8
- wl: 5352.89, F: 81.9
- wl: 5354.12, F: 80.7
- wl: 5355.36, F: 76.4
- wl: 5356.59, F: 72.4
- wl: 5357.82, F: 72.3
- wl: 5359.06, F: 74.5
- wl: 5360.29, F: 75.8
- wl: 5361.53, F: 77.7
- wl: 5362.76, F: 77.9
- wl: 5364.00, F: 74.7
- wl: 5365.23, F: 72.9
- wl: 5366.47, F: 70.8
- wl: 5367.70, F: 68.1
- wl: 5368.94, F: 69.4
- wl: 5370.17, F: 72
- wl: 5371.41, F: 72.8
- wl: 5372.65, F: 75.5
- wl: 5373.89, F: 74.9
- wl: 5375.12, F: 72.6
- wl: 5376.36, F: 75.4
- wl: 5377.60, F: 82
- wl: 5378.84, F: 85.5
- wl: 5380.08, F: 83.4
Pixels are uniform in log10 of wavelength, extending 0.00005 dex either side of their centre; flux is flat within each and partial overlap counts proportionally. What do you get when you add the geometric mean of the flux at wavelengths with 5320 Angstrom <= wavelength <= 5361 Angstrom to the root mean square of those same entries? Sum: 148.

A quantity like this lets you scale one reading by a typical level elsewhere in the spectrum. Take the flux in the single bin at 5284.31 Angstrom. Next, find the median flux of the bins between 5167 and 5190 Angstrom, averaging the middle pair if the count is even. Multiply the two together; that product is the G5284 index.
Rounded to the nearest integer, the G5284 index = 4546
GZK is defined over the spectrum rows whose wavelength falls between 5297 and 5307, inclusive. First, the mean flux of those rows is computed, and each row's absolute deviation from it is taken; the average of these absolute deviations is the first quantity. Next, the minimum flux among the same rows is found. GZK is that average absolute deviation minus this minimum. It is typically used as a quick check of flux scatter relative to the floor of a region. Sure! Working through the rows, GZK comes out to -53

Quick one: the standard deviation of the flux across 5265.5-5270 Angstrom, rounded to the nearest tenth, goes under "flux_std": 0.6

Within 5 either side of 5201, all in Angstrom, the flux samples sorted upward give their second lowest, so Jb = 56.3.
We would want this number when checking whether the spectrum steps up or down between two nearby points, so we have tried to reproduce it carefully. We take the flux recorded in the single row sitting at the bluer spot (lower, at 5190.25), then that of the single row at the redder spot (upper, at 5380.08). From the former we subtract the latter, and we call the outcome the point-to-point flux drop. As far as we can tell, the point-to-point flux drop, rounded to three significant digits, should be -18.6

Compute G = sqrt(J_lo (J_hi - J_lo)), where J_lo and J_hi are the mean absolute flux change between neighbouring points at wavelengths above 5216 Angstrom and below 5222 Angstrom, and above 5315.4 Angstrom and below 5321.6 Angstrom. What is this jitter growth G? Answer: 0.32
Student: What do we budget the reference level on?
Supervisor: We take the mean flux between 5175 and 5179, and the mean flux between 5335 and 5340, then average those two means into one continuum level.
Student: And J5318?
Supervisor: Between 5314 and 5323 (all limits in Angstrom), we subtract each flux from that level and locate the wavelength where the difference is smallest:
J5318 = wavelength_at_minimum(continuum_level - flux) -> 5318.49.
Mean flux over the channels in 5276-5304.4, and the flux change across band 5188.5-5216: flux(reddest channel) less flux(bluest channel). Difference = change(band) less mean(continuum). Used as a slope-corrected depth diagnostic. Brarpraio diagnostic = -77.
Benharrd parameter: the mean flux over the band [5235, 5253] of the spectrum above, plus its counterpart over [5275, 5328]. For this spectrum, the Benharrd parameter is 140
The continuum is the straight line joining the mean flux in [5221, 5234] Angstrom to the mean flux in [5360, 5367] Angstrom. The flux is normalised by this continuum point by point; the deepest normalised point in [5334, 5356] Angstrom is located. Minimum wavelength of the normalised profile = 5336.89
